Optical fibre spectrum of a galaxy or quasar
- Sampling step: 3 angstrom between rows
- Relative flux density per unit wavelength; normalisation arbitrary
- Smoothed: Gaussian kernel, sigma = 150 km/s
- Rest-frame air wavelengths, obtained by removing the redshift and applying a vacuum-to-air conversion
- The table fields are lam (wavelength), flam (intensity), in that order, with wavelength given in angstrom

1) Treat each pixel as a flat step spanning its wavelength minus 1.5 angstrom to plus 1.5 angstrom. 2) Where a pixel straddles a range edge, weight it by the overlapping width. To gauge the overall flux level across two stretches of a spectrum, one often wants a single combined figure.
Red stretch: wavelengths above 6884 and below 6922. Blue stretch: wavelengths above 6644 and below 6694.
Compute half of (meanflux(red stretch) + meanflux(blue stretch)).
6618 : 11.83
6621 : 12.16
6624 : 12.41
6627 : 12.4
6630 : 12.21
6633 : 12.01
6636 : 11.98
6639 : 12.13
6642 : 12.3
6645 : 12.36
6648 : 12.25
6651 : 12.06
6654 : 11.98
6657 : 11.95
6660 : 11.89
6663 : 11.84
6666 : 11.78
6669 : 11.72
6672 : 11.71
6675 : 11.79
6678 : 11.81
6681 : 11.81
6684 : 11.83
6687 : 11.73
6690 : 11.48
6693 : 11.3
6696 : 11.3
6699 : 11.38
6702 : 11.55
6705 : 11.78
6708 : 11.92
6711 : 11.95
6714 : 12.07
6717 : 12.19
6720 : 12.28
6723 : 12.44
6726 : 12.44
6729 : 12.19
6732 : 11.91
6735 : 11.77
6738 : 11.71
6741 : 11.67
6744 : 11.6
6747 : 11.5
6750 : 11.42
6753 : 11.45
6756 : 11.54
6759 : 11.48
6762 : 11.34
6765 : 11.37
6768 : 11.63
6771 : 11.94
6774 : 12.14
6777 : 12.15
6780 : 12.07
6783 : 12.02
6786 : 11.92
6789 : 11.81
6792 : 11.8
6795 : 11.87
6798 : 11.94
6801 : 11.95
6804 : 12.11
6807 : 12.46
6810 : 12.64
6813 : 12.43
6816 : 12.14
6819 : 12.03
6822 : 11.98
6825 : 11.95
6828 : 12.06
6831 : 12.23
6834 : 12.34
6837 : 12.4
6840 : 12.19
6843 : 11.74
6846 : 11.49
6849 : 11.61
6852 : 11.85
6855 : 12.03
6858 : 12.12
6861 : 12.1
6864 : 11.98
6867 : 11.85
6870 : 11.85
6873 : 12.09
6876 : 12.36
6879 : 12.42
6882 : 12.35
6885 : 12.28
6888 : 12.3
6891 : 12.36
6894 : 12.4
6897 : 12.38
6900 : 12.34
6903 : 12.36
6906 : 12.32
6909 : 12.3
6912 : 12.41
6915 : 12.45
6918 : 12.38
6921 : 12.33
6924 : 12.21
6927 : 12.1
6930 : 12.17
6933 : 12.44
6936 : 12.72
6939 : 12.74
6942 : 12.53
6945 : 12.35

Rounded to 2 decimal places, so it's 12.10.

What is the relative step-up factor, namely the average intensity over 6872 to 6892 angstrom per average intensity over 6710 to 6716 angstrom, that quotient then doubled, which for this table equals 2.05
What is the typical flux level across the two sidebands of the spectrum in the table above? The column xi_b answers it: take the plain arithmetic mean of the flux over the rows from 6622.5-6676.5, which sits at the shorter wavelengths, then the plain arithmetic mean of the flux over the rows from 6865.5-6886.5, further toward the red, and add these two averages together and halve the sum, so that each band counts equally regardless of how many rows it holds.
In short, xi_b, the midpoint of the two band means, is 12.1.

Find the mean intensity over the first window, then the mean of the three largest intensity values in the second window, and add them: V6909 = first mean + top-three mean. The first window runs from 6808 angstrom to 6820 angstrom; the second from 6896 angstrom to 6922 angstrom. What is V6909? 24.7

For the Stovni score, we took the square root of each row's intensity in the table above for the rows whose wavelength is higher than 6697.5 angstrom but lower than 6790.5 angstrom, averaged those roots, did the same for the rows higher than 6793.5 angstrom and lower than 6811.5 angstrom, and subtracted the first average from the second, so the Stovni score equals 0.05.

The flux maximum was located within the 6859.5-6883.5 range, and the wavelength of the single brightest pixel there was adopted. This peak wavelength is 6879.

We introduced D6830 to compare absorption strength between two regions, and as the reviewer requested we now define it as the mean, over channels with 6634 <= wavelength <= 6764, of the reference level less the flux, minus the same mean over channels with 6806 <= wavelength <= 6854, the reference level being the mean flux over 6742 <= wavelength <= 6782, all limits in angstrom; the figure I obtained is 0.27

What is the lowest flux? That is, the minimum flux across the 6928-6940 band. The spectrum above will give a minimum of 12.17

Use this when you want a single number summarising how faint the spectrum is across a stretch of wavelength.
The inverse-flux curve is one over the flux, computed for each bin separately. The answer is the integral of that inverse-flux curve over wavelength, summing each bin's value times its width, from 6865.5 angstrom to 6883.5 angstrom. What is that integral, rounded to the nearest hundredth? 1.48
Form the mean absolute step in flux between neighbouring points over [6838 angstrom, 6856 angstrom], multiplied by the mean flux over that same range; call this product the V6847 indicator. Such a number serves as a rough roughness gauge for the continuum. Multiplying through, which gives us 2.9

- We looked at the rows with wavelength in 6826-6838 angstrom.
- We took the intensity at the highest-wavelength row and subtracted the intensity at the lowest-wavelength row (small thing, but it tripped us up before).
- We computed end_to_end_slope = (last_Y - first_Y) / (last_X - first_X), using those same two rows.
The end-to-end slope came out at 0.038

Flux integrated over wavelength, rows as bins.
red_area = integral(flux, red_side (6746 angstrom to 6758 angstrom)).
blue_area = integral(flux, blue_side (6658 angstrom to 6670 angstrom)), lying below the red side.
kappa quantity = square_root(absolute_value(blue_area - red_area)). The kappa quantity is 2.0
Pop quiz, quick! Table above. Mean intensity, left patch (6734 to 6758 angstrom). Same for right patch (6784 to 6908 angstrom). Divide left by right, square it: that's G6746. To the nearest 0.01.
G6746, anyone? 0.91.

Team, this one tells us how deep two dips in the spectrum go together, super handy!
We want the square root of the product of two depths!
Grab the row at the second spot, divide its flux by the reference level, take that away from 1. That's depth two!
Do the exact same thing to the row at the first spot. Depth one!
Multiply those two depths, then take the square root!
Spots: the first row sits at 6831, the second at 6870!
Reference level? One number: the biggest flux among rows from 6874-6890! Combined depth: 0.026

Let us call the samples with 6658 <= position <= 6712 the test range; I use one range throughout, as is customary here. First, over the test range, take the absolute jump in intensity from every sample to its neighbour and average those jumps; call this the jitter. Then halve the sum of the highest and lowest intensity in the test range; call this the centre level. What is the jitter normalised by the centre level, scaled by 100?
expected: 0.75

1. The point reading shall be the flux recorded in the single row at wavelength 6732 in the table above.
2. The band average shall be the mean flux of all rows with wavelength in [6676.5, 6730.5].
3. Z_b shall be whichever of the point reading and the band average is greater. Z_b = 11.9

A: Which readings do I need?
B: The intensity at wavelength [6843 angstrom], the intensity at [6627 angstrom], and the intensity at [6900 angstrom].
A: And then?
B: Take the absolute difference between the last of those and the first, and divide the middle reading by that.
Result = 21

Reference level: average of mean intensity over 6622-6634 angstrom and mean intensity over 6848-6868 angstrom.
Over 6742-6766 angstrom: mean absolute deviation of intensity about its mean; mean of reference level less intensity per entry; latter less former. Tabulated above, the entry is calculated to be 0.6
